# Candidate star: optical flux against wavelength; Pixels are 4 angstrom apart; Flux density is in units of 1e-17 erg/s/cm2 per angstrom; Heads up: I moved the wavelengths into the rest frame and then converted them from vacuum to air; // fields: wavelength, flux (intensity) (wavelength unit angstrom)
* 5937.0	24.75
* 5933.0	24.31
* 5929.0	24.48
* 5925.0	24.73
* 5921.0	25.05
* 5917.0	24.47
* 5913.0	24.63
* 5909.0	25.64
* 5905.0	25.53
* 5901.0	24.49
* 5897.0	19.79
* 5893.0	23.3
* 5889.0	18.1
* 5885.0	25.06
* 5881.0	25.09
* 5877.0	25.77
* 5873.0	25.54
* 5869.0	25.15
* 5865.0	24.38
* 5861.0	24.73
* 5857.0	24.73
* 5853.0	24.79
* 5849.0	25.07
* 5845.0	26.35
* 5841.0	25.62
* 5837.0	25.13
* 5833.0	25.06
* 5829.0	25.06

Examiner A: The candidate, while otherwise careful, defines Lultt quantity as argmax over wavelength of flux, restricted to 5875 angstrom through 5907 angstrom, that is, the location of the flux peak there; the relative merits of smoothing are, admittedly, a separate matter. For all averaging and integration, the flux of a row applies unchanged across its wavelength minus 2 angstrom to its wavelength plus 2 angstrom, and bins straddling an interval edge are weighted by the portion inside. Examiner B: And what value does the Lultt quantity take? 5877.0 angstrom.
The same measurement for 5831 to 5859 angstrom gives 5845.0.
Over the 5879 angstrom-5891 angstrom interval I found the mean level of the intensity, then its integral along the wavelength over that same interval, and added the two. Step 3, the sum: 296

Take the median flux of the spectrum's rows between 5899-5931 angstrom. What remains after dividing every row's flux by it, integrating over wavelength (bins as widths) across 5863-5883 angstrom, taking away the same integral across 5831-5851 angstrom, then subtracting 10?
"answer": -10.2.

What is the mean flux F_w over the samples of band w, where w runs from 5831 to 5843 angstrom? 25.3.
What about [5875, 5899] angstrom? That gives 22.9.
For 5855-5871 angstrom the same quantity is 24.7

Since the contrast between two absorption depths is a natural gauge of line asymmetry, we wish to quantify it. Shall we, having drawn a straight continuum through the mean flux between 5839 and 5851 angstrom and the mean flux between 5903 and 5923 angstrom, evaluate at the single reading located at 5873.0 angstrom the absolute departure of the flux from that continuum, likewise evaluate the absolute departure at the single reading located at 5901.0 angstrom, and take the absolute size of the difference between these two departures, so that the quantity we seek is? 0.6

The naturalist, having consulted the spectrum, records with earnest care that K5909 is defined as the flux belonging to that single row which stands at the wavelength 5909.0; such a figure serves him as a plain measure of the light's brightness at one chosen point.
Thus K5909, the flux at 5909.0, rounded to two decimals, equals 25.64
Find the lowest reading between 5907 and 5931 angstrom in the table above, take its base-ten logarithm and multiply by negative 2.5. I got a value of -3.47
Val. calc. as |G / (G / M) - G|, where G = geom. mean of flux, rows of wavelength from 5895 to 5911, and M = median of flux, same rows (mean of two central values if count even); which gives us 1.28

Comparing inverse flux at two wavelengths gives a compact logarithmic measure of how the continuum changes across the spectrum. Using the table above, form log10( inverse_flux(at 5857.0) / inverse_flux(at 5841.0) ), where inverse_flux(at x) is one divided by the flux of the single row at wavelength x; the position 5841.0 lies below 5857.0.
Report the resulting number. 0.015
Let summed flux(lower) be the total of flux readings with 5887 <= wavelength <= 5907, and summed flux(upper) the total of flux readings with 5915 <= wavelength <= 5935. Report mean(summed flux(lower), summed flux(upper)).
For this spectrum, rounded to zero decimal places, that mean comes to 117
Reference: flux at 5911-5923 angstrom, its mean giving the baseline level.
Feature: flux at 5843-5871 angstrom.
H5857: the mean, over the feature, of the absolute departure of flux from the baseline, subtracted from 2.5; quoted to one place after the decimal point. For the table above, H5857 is 2.1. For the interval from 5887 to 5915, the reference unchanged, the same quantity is 0.4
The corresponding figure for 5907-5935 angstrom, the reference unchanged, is 2.2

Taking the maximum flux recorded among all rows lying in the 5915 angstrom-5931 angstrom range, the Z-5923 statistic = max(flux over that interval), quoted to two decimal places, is 25.05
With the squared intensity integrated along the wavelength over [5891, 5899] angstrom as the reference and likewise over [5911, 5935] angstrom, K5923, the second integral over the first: 3.9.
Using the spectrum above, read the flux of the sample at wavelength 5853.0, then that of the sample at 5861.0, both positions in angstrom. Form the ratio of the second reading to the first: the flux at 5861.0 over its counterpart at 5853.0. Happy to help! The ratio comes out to 1.00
